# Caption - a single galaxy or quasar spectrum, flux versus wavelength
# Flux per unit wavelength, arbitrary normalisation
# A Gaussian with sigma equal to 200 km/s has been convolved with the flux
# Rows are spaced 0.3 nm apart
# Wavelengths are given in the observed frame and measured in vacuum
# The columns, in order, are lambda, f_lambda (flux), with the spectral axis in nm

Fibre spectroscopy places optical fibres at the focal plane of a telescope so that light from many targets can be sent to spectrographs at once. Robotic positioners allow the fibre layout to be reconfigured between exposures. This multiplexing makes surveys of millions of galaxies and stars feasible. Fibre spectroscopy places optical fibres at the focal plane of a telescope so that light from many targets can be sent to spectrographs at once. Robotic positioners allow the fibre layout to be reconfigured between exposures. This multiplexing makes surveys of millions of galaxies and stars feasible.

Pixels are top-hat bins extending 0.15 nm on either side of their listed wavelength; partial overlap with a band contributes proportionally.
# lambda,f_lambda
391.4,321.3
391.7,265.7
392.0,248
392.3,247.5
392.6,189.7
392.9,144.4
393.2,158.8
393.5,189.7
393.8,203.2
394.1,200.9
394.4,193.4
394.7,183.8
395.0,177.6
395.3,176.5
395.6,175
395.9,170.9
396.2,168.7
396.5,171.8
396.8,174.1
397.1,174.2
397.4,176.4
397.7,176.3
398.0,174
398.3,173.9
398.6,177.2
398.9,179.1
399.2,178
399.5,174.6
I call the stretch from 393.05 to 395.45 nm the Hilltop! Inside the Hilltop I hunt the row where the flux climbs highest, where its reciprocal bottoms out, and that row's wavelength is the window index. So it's 393.8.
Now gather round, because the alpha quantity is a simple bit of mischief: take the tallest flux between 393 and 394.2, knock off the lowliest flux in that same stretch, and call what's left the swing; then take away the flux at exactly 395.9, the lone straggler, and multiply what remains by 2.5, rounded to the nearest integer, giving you -316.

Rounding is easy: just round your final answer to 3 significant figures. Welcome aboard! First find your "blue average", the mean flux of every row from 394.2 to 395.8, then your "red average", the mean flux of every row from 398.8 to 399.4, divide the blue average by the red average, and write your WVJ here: 1.02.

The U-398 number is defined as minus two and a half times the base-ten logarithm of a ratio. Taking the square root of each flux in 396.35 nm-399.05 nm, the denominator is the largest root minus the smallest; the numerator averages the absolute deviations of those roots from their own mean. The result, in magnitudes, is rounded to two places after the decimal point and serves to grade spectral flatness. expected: 1.52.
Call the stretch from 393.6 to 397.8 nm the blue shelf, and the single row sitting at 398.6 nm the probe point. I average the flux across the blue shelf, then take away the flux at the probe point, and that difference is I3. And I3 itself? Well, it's 3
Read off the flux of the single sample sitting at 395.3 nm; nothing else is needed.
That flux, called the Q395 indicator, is 176.5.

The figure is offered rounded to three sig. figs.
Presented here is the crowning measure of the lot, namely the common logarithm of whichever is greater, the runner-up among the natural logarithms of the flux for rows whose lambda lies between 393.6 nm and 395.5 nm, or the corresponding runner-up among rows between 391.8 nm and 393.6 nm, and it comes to 0.741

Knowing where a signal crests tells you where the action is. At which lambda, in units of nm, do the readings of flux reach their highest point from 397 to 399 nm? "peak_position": 398.9 nm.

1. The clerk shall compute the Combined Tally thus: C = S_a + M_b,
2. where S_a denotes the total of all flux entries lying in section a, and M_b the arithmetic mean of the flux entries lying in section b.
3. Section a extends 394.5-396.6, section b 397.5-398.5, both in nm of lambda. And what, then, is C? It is 1399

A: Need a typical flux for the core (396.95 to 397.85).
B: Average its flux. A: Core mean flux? 176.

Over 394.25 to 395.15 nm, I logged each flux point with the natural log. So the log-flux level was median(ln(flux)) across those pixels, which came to 5.21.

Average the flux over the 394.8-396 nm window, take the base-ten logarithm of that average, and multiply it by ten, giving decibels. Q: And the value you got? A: 22.4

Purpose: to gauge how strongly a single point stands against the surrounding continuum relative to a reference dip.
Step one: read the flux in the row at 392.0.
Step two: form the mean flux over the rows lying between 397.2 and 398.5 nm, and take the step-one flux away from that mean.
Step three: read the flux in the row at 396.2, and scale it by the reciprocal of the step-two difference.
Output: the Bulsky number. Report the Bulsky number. -2.3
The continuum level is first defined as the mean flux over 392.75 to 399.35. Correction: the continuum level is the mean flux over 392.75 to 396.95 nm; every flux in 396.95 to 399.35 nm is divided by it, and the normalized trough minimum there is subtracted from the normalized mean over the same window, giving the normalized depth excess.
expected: 0.01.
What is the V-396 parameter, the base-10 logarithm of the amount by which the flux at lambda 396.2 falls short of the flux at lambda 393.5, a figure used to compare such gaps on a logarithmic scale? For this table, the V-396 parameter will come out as 1.32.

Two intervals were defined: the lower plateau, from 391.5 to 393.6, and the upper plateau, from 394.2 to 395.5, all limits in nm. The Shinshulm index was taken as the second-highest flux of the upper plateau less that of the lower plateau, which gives -64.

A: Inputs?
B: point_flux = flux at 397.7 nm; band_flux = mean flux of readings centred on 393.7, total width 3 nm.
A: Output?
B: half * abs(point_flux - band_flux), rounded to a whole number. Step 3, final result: 6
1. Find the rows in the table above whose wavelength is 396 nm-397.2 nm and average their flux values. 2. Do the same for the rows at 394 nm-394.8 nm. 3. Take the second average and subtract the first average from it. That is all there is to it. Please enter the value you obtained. 21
